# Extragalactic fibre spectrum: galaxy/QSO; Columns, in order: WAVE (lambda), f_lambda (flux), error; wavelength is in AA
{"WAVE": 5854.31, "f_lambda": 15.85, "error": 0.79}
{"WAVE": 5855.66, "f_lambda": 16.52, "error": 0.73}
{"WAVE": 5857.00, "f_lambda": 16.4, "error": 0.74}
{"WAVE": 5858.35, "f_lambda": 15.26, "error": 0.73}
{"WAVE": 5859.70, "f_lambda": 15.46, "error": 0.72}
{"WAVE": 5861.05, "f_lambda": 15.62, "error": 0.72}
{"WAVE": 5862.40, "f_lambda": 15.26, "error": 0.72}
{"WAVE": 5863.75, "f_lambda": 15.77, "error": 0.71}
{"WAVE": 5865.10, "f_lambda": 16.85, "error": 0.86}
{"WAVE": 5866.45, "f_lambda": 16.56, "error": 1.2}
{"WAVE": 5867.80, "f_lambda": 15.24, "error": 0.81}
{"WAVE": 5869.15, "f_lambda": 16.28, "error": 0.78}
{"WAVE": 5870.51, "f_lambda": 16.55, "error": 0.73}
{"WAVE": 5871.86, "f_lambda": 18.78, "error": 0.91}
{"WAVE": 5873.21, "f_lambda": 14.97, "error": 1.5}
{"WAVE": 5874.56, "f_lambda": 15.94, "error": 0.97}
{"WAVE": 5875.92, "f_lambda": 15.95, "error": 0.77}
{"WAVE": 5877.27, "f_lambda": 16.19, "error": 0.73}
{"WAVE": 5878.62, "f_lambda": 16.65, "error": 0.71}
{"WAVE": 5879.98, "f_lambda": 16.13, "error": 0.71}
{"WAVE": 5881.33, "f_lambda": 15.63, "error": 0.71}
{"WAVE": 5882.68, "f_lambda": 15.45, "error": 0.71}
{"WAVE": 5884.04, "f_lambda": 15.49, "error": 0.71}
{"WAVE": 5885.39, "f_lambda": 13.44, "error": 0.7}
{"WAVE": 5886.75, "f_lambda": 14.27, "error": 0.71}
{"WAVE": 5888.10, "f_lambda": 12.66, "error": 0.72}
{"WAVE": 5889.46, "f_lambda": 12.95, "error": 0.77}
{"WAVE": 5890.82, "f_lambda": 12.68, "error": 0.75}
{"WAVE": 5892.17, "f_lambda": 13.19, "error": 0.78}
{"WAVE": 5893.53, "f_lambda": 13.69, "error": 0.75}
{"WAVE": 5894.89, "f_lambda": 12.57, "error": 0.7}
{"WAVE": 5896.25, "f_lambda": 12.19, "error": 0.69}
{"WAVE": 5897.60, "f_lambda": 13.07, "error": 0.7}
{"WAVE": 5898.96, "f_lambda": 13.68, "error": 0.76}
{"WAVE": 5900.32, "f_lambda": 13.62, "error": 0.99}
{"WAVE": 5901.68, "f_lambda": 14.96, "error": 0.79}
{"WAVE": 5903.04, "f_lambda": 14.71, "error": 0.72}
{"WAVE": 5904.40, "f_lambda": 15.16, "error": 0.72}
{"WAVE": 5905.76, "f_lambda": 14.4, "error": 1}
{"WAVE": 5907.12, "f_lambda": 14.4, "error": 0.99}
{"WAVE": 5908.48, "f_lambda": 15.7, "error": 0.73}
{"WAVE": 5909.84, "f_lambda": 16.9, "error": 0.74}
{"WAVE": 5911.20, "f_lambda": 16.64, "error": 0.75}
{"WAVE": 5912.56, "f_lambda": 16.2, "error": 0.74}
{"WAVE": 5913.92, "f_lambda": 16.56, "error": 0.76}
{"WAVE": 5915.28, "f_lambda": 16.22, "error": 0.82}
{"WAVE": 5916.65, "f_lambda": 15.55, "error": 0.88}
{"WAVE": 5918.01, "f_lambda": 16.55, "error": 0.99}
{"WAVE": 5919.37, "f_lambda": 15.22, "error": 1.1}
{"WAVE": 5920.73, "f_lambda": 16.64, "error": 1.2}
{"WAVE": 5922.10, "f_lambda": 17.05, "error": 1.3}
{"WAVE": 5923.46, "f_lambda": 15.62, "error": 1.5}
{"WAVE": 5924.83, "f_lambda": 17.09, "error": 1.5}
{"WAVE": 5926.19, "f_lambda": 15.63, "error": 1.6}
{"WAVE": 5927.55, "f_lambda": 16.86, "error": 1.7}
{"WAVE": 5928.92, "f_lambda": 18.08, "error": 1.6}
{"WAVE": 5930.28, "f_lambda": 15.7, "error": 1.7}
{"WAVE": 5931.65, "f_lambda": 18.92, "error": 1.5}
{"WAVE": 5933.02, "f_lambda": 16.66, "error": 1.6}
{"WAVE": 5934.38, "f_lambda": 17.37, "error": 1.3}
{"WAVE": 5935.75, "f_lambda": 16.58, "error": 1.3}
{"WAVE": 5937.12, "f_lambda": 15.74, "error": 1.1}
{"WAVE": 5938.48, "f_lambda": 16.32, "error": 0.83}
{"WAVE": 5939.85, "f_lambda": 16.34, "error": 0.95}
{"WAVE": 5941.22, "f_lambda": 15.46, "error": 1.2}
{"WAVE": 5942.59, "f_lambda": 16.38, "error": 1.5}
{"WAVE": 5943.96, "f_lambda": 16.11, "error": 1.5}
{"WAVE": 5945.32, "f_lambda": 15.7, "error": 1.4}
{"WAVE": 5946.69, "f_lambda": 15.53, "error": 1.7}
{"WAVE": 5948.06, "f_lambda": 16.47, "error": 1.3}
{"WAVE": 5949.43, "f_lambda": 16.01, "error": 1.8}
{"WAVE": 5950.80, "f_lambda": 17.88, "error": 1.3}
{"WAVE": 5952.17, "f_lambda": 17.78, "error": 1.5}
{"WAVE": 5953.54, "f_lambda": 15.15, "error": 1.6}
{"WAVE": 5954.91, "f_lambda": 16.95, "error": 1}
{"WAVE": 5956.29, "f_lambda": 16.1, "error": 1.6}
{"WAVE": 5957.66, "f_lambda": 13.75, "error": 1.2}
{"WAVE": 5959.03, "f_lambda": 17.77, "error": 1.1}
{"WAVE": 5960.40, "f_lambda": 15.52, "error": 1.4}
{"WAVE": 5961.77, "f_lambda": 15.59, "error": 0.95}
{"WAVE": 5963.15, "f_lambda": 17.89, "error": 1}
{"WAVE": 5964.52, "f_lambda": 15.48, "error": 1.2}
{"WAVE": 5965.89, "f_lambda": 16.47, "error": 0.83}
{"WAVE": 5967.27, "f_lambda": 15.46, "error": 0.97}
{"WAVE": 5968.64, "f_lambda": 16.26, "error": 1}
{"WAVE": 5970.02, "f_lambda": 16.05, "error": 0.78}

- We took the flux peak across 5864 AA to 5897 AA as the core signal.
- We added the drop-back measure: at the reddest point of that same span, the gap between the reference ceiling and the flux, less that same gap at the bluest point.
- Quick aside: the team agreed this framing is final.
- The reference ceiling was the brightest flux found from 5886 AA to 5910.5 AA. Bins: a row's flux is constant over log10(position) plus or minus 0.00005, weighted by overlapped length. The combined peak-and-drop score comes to 23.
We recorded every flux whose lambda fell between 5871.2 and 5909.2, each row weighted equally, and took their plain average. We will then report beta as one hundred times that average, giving 1459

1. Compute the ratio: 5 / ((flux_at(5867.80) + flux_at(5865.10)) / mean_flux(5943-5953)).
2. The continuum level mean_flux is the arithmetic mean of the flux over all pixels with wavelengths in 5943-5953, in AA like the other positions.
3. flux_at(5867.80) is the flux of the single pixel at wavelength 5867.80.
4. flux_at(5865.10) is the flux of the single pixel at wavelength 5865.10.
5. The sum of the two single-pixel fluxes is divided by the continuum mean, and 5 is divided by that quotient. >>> 2.6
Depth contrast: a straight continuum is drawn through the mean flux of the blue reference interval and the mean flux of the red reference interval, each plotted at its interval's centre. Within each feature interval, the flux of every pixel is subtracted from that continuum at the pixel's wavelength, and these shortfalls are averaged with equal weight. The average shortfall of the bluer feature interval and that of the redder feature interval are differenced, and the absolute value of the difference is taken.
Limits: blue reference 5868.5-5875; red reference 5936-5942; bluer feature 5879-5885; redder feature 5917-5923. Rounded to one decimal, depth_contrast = 1.0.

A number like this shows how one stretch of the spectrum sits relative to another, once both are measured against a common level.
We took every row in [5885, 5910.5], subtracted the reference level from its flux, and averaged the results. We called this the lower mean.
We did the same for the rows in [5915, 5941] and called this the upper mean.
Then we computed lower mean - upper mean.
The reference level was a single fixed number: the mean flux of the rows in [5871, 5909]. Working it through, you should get -2.6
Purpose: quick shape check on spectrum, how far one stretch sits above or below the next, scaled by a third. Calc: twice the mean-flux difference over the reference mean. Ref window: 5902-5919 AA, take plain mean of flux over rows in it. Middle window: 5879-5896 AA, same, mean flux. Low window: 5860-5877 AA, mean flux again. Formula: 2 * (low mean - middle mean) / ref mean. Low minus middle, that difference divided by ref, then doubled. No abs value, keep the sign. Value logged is 0.3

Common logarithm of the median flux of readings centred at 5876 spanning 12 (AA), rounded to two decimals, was 1.21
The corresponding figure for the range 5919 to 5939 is 1.22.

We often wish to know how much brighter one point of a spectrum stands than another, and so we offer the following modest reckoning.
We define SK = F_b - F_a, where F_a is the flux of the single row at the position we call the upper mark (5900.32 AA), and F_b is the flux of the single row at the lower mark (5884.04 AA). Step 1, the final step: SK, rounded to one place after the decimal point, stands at 1.9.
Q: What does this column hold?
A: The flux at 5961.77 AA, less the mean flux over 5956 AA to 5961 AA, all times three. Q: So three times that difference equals -0.6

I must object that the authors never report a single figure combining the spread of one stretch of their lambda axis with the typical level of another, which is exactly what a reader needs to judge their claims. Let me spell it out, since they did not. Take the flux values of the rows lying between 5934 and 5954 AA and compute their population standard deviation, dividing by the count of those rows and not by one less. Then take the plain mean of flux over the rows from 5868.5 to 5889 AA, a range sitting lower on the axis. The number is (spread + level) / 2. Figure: 8.2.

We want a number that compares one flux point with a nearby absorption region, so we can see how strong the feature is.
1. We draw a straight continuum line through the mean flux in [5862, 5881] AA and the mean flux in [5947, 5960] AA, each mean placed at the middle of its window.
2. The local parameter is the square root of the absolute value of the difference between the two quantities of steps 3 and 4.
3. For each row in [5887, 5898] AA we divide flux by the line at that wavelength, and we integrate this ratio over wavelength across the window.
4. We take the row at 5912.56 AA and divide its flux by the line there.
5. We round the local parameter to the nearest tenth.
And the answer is 2.8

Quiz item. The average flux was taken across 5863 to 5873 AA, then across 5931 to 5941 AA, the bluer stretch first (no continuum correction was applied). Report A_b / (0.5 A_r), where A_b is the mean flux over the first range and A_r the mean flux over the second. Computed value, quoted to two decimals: 1.97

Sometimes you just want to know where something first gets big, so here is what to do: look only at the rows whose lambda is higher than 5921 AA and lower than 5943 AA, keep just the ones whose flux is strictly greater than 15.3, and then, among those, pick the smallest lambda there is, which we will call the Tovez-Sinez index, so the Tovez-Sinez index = 5922.10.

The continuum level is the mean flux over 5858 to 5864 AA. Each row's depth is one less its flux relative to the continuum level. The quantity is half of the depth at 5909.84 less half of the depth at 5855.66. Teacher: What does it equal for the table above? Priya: -0.012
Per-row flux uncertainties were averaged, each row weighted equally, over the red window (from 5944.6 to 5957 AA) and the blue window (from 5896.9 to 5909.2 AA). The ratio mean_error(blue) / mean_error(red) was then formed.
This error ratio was 0.56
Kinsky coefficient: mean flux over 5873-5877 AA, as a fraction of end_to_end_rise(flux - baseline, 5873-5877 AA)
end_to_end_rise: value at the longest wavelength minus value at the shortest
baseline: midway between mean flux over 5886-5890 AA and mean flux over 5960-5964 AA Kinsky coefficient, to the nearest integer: 16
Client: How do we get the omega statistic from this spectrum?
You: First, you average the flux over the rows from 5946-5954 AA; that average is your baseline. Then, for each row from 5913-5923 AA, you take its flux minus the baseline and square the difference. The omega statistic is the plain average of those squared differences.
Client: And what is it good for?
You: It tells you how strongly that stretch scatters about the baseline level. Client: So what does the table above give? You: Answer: 0.4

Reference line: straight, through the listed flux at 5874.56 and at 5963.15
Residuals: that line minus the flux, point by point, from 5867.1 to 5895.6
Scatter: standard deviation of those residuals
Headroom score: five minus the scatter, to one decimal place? 3.2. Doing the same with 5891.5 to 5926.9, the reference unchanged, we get 3.7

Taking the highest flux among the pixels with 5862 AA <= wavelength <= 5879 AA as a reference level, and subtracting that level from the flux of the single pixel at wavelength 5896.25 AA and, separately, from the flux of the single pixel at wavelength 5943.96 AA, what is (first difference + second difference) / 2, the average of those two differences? -4.63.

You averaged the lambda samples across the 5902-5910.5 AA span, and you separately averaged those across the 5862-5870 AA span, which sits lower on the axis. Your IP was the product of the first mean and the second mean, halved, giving 122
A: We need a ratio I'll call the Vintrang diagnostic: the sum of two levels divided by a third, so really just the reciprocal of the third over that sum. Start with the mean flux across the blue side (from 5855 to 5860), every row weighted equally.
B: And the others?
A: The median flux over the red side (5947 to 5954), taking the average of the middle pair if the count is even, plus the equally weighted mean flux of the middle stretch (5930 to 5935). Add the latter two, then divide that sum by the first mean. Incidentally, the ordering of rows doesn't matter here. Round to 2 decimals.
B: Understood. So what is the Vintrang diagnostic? 2.11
